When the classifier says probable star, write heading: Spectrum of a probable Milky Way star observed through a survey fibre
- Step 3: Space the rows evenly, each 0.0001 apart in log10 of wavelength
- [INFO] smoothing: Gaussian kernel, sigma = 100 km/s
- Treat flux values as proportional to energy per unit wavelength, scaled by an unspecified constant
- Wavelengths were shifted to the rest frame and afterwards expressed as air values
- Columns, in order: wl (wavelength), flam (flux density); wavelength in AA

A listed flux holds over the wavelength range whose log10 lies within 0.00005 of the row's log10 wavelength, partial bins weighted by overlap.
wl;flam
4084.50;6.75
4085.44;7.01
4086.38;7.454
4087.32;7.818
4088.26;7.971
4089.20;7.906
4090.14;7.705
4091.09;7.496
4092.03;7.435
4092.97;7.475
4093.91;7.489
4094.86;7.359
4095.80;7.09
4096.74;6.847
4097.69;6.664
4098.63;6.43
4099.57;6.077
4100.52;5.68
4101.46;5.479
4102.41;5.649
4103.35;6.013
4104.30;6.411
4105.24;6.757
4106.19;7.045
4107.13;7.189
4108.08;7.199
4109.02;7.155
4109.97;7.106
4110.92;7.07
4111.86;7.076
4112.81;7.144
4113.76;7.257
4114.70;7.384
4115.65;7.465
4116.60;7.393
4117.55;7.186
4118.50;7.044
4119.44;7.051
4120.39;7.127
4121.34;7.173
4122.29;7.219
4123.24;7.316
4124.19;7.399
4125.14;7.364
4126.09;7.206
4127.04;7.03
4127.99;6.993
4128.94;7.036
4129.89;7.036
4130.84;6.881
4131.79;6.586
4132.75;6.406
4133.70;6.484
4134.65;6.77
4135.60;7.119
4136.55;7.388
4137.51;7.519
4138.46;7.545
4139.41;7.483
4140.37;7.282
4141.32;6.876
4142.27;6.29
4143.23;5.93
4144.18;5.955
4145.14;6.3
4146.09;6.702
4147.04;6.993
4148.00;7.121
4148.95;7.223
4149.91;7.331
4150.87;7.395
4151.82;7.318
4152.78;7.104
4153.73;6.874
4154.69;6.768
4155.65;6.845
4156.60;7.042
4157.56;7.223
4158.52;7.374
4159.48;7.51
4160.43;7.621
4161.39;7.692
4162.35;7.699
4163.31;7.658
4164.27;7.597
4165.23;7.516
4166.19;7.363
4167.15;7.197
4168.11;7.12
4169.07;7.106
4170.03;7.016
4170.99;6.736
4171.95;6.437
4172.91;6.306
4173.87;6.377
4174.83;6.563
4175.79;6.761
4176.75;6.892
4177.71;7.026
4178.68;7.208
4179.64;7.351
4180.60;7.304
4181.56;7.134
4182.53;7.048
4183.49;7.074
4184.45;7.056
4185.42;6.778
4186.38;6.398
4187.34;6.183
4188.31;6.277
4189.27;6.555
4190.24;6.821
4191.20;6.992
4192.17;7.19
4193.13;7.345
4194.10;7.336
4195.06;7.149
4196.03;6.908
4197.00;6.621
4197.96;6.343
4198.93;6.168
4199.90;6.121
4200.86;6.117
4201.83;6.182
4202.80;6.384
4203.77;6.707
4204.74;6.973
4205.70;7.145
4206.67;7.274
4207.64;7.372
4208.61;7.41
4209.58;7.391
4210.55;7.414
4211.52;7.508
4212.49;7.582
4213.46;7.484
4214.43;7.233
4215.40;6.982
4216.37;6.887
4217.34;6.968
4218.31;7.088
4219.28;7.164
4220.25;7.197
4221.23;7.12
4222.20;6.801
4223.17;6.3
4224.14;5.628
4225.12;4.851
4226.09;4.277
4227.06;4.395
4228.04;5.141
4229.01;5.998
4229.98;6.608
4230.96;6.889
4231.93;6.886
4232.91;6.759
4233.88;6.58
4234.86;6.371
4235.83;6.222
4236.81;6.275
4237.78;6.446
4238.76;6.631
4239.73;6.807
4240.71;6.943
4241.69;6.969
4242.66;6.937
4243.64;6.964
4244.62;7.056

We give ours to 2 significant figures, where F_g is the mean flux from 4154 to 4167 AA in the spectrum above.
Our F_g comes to 7.4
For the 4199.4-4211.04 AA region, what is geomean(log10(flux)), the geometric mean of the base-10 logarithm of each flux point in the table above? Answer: 0.835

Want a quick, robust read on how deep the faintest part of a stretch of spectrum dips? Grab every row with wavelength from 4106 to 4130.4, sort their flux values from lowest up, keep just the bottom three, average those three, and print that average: 7.0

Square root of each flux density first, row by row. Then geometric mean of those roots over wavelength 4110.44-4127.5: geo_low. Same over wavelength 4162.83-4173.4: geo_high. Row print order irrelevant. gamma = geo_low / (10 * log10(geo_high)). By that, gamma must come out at 0.632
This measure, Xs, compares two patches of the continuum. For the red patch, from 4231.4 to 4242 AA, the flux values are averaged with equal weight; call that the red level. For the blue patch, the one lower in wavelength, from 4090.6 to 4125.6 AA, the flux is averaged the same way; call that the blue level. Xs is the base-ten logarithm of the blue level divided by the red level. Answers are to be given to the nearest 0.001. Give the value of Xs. 0.022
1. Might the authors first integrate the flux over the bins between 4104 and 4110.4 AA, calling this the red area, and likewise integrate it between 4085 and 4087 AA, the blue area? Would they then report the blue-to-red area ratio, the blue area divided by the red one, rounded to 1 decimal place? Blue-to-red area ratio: 0.3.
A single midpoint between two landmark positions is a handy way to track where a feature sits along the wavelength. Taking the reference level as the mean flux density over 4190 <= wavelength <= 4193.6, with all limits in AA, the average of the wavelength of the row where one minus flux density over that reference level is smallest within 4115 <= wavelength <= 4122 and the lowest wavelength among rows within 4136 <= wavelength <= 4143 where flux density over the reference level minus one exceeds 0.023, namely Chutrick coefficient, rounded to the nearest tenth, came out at 4126.1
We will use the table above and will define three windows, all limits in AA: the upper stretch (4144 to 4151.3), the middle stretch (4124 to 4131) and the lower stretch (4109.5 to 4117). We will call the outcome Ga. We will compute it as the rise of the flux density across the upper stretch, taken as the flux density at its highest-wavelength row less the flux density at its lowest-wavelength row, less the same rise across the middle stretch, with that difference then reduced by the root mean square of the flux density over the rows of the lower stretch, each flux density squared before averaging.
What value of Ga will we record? -5.3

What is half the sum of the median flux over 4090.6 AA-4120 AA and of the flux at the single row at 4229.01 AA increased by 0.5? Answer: 6.8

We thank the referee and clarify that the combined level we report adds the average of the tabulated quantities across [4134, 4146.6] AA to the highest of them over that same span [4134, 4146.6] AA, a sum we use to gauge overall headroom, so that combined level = 14.4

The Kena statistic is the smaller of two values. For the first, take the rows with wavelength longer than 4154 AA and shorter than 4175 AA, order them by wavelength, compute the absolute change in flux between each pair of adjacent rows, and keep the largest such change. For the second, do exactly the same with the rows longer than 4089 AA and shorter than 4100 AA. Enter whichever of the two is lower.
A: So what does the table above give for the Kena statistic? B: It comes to 0.299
